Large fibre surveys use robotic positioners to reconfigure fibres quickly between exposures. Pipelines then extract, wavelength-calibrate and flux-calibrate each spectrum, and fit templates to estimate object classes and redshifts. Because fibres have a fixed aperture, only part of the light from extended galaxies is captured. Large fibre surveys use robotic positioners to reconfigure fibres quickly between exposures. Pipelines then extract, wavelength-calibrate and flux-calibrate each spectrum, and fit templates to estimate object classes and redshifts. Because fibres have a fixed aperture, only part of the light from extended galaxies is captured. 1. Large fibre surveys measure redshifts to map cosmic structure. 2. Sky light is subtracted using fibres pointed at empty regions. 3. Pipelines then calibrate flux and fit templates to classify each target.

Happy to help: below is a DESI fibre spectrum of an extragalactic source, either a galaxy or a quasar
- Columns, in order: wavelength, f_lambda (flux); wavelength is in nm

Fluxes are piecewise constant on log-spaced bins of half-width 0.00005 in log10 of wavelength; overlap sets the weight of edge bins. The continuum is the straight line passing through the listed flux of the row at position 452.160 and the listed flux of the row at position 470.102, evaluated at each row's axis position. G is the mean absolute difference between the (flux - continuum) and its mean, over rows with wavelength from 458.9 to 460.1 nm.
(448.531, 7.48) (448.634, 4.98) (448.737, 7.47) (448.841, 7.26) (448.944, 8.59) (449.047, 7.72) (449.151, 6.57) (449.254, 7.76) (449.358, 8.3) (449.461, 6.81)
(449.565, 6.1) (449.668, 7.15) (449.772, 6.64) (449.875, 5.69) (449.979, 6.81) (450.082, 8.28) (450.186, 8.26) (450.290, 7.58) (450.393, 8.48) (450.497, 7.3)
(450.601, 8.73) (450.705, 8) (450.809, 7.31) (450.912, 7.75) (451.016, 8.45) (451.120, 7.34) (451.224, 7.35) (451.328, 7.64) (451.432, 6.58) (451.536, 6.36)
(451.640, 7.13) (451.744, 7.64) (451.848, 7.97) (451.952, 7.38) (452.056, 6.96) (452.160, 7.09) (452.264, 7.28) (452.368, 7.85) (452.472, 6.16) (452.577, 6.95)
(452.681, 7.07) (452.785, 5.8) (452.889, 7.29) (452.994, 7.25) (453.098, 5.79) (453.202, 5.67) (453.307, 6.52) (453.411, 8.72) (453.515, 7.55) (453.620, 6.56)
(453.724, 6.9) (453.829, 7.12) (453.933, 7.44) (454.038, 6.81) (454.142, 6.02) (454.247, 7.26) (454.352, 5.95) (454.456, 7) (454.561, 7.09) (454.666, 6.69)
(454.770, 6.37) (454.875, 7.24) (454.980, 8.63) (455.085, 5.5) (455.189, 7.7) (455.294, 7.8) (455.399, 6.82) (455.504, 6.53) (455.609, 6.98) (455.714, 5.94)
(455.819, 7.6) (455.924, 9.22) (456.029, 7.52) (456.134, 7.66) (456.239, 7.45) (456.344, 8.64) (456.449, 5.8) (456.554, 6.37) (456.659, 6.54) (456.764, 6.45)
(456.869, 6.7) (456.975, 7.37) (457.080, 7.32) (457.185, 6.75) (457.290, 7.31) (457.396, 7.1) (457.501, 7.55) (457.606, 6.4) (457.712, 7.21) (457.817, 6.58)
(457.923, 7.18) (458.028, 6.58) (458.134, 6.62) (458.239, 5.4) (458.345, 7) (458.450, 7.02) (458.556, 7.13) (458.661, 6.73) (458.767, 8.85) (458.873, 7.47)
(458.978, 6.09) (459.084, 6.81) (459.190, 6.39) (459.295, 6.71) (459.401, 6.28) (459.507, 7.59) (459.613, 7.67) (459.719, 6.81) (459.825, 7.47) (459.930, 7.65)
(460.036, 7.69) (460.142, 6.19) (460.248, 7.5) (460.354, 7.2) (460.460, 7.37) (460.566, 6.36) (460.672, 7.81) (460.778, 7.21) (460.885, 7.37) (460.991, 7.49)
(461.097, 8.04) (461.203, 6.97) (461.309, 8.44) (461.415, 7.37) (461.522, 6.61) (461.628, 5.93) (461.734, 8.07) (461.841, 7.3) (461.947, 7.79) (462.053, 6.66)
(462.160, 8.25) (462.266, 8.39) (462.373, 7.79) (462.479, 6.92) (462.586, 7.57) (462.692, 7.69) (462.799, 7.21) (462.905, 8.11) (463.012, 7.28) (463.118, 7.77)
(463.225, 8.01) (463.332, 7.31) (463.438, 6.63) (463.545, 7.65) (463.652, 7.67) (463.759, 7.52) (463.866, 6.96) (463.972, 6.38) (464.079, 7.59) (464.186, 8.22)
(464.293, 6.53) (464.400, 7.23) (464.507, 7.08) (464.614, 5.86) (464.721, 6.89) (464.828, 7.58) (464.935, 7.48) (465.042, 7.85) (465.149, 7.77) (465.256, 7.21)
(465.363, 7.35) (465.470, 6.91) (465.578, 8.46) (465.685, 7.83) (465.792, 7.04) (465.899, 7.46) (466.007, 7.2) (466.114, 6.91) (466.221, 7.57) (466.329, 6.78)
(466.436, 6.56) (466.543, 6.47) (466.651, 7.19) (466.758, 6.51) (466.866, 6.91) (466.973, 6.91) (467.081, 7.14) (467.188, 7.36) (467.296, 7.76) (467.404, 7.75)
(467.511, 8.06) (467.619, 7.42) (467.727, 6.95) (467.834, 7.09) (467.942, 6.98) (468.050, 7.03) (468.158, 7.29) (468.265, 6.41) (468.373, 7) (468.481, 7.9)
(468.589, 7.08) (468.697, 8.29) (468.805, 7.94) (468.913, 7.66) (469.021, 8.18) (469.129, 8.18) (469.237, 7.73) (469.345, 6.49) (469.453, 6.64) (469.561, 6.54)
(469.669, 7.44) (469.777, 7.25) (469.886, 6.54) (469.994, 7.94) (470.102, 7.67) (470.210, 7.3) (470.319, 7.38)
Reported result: 0.54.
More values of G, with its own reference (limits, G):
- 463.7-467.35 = 0.43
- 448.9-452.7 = 0.60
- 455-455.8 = 0.65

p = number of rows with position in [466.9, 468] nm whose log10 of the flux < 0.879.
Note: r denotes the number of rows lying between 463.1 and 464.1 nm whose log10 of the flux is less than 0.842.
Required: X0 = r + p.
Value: 9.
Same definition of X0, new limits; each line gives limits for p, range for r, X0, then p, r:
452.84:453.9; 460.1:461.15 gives 11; 9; 2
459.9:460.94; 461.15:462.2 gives 10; 7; 3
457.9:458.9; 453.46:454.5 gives 14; 9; 5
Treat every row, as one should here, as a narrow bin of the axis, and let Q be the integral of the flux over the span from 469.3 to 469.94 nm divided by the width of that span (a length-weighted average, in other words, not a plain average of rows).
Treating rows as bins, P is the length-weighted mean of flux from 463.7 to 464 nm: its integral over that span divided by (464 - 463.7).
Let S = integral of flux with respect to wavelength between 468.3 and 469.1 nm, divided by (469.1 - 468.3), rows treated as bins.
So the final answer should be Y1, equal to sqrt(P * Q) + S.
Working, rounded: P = 7.02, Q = 6.82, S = 7.7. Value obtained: 14.6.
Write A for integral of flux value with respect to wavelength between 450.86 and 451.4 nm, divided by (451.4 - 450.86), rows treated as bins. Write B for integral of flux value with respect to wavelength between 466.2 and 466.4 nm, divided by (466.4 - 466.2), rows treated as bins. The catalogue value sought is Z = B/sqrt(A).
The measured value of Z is 2.5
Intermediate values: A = 7.67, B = 7.0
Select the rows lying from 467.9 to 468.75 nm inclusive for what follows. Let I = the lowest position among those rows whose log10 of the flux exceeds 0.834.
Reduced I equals 467.942 nm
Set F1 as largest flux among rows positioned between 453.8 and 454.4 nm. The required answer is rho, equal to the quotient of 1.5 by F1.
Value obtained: 0.202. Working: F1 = 7.44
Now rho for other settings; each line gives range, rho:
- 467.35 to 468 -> 0.186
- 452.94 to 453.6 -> 0.172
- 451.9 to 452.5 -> 0.191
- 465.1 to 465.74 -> 0.177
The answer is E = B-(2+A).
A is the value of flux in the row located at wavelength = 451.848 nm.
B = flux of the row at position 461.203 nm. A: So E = -3.0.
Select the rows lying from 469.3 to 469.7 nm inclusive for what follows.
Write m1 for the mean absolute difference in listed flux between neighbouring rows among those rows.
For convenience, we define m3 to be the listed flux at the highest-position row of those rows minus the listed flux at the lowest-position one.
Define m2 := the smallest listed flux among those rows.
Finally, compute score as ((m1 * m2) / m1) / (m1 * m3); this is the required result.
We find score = 18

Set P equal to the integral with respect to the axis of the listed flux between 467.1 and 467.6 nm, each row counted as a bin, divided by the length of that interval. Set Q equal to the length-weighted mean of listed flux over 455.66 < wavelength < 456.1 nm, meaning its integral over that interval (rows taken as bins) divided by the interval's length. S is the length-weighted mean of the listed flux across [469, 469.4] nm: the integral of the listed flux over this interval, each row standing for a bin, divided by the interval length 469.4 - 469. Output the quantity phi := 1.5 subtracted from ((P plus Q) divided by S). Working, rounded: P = 7.7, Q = 7.57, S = 7.6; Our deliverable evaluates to 0.50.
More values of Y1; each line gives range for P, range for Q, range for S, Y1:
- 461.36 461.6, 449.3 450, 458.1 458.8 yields 13.8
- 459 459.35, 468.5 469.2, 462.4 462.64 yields 14.5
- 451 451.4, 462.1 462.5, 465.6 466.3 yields 15.1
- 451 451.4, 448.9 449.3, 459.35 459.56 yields 14.5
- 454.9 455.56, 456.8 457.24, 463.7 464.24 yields 14.4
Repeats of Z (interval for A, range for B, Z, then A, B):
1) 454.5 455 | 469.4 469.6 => 2.5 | 7.10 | 6.6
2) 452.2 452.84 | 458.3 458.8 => 2.8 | 6.86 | 7.3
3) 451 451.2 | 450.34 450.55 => 2.8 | 7.71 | 7.9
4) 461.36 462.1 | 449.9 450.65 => 2.9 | 7.11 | 7.8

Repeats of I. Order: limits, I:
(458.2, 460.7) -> 458.345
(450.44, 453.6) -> 450.497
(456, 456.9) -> 456.029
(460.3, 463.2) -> 460.354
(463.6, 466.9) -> 463.652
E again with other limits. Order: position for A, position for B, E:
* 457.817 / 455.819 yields -1.0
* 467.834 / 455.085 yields -3.6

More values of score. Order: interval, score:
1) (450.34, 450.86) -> -6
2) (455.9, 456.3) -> -6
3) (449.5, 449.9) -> -17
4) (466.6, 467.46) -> 42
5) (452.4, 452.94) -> 6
